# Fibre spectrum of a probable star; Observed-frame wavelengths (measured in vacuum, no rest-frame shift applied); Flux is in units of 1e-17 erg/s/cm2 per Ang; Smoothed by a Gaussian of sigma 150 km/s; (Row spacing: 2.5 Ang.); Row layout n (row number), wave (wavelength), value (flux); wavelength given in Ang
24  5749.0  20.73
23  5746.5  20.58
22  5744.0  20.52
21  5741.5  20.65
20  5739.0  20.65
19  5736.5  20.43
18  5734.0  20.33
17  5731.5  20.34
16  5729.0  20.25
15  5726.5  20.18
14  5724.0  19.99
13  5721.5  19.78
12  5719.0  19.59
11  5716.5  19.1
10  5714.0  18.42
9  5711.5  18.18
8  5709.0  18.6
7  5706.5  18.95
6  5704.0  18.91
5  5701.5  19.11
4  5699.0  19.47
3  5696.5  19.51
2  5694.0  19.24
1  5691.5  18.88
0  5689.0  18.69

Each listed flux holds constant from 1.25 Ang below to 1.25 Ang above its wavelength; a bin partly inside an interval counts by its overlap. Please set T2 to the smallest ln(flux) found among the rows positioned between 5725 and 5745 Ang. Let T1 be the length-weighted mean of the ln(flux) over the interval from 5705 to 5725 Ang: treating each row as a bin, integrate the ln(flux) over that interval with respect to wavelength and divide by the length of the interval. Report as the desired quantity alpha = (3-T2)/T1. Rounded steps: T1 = 2.95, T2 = 3.00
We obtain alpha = -0.002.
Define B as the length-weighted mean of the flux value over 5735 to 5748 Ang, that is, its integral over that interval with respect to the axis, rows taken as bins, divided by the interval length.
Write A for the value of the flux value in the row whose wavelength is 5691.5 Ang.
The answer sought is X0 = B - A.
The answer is 1.7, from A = 18.88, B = 20.6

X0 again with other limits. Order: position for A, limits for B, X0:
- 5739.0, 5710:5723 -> -1.6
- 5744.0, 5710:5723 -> -1.5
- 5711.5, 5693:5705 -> 1.1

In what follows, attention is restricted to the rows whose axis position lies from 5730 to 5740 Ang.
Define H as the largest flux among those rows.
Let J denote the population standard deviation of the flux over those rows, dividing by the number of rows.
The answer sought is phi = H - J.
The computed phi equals 20.5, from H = 20.65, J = 0.13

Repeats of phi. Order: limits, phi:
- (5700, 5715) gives 18.8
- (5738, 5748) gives 20.6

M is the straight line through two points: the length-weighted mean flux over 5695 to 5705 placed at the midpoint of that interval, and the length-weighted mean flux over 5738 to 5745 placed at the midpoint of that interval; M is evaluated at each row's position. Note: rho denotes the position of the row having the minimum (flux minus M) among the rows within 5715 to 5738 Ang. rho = 5716.5 Ang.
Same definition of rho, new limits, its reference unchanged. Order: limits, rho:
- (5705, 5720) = 5711.5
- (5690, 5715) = 5711.5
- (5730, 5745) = 5744.0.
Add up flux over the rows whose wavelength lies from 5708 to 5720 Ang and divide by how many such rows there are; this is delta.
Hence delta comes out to 18.8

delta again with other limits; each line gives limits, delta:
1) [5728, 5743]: 20.4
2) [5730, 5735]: 20.3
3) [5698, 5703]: 19.3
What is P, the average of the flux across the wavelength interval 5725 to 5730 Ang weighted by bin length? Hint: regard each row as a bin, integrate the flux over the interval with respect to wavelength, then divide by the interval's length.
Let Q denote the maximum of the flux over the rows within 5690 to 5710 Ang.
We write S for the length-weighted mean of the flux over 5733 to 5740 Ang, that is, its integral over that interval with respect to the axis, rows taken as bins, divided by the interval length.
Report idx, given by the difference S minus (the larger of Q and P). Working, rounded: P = 20.2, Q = 19.51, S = 20.47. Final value 0.3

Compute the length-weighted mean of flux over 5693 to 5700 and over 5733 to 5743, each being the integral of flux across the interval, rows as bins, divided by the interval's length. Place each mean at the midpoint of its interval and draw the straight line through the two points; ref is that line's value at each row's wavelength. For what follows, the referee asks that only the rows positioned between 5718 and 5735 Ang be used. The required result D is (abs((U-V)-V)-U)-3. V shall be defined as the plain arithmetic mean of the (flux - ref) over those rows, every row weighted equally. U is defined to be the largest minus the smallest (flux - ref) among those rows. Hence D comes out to -2.71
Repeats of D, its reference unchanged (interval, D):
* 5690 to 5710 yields -2.15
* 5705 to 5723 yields -1.14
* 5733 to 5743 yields -3.00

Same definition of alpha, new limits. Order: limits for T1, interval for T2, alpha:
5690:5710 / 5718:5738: 0.008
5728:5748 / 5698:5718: 0.033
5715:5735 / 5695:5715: 0.033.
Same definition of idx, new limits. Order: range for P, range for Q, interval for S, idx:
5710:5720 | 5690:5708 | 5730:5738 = 0.9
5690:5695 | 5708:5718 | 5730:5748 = 1.4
